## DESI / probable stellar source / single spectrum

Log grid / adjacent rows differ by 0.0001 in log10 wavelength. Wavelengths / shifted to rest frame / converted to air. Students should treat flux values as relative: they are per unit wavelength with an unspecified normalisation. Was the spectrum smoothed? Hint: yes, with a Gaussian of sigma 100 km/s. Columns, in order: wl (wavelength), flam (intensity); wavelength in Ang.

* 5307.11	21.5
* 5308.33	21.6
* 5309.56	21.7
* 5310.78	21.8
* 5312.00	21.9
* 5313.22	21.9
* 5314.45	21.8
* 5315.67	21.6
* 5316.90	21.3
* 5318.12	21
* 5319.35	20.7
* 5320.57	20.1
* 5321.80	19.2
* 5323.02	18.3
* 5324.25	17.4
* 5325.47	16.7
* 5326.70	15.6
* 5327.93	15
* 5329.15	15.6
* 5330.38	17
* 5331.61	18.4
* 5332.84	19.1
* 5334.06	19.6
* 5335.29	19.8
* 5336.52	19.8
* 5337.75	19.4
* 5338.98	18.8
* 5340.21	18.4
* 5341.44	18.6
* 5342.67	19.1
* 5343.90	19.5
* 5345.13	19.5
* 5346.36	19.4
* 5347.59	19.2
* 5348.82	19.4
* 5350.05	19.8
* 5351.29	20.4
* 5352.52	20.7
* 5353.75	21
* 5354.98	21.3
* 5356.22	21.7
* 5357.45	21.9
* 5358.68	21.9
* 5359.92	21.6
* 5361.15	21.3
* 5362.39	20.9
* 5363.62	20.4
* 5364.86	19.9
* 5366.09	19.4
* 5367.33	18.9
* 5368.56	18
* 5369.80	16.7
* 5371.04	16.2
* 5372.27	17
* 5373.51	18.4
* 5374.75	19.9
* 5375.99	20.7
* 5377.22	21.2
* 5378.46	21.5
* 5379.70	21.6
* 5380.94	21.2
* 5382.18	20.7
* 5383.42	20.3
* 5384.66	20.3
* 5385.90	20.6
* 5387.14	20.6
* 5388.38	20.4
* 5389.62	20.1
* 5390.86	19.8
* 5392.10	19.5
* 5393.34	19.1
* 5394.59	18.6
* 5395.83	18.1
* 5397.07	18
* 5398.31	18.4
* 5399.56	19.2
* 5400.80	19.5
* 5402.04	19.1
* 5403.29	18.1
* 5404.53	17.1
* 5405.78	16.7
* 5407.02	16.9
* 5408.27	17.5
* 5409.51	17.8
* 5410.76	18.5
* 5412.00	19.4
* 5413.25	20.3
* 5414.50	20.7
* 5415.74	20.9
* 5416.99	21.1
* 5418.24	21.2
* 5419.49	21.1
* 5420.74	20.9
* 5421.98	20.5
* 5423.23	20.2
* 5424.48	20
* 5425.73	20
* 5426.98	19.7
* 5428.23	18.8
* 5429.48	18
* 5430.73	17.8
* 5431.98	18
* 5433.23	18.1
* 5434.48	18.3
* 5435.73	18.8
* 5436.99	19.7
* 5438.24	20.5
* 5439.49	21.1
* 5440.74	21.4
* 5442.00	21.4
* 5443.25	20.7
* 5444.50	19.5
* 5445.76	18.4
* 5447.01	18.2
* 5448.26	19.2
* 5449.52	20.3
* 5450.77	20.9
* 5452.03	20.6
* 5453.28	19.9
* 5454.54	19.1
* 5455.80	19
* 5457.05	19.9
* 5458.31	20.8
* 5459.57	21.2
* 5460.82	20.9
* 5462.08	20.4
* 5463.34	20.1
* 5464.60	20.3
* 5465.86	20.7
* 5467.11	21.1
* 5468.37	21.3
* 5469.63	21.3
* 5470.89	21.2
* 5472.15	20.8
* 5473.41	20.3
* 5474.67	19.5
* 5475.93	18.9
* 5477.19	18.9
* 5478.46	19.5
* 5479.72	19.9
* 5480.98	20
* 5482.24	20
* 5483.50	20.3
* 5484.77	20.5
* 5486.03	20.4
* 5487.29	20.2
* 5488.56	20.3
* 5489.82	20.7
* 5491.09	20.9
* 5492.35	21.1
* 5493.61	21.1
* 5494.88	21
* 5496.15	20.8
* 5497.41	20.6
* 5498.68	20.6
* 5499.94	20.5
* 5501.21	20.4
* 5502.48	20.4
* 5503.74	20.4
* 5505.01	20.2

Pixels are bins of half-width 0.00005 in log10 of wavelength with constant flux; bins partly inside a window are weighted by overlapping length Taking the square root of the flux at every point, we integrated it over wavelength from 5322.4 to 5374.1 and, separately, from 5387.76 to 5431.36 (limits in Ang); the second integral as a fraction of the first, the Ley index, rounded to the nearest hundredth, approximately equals 0.85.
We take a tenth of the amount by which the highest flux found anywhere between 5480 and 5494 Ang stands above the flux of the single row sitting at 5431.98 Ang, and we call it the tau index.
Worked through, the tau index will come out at 0.31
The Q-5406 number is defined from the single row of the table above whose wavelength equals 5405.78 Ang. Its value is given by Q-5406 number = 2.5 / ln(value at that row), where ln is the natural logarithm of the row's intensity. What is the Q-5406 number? 0.888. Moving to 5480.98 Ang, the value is 0.835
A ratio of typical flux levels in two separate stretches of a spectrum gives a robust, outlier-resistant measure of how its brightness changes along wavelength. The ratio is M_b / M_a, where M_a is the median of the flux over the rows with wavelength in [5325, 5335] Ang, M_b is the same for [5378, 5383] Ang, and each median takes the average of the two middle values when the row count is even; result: 1.27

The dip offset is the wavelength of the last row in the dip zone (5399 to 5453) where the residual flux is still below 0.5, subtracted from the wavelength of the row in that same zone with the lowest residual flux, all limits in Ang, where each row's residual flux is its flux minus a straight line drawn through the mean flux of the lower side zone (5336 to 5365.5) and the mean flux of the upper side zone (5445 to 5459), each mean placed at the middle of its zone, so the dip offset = -42.5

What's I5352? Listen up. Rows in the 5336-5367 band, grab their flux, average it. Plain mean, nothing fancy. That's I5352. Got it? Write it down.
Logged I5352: 20.1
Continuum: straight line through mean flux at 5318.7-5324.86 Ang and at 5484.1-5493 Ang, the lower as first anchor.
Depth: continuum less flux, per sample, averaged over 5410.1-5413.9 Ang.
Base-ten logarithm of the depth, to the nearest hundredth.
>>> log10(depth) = -0.28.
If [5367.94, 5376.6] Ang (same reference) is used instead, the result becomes 0.16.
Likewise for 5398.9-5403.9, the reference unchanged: -0.07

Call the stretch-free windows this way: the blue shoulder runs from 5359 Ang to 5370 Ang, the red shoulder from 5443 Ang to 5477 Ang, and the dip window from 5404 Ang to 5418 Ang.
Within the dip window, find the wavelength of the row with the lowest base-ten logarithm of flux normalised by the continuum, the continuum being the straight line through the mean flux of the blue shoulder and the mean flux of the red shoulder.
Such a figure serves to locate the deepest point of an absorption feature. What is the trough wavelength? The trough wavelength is 5405.78 Ang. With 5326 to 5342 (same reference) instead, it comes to 5327.93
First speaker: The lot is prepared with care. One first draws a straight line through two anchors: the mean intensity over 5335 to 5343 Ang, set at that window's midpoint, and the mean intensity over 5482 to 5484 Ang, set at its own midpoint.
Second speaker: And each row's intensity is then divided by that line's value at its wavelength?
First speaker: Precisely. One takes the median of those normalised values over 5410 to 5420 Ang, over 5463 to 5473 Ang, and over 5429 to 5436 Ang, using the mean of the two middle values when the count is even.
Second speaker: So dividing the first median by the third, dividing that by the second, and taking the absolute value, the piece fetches 1.11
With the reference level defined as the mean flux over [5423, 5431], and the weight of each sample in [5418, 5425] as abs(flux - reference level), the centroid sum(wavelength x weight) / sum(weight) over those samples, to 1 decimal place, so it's 5420.7 Ang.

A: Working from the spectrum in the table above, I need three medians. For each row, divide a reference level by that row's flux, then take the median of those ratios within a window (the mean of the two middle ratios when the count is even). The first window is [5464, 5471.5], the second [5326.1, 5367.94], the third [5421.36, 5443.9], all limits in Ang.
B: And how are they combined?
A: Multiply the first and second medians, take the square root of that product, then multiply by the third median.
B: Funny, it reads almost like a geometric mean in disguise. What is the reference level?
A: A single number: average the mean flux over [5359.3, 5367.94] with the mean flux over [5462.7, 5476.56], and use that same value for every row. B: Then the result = 1.03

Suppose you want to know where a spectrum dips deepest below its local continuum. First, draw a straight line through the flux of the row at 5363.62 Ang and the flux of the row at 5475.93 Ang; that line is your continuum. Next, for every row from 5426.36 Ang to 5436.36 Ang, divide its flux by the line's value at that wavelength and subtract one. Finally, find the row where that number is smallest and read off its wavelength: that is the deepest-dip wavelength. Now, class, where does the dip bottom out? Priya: 5430.73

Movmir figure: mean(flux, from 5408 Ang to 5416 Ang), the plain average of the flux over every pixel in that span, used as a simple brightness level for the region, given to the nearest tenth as 19.3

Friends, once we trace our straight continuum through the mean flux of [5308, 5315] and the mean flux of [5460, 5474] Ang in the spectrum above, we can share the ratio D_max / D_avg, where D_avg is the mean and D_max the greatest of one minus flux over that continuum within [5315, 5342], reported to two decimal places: 2.25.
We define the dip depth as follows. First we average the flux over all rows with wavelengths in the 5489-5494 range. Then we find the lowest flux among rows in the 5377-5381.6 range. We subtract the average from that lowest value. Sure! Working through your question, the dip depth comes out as 0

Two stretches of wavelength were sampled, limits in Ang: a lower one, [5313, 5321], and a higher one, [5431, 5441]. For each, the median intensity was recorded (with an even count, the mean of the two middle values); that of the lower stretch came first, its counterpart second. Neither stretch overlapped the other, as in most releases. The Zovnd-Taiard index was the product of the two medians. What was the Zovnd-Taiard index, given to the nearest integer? 410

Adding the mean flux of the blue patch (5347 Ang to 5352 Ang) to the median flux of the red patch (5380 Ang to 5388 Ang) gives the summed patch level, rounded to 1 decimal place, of 40.3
